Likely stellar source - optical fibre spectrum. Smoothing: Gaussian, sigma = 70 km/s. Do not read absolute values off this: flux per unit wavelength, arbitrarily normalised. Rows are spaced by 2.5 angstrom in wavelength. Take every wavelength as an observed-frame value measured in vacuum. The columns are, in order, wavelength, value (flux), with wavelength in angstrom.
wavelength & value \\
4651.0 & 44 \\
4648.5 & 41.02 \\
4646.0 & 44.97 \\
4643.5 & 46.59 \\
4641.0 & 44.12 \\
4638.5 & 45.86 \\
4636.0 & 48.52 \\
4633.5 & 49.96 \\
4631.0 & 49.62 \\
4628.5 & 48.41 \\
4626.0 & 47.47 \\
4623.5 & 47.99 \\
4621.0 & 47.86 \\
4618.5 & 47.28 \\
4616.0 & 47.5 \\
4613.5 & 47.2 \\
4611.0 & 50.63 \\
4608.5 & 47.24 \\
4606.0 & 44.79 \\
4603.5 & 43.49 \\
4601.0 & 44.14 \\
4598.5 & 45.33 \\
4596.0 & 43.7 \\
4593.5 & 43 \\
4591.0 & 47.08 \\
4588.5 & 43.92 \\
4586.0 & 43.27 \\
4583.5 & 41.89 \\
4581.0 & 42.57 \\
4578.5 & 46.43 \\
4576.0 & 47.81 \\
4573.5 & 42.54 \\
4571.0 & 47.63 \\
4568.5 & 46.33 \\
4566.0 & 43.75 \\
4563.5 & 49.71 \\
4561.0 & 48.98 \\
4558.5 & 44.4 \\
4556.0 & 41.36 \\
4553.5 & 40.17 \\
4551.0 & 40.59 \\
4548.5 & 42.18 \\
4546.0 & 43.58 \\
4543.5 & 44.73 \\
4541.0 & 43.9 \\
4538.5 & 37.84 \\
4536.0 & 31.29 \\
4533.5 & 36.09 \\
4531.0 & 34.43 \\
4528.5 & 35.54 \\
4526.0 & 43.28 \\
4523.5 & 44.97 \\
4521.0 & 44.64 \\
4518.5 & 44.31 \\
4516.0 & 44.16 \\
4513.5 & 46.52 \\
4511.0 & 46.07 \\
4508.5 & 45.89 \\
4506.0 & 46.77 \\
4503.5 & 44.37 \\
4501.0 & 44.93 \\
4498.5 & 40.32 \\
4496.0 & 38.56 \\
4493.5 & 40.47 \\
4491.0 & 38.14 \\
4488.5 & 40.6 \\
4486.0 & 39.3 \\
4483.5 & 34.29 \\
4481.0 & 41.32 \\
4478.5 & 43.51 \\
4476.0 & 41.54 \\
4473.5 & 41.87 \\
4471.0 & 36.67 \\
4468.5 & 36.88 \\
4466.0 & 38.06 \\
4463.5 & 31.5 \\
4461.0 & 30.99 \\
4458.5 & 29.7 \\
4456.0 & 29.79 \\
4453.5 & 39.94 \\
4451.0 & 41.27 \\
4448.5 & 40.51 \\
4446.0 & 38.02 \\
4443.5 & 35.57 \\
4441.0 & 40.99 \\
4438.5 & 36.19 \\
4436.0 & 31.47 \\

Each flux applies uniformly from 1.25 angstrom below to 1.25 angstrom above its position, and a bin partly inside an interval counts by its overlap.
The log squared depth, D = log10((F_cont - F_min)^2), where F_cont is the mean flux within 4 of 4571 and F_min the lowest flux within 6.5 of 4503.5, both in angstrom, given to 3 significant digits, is 1.43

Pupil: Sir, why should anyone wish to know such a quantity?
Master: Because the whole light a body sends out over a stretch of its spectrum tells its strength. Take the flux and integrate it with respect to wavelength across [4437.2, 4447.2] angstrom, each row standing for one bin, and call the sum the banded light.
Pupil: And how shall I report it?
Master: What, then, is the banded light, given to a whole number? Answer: 377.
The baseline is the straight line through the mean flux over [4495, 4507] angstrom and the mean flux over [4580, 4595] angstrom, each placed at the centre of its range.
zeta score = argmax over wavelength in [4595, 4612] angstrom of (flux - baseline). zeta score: 4611.0 angstrom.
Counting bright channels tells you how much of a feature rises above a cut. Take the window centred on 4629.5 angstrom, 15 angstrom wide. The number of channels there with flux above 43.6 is 6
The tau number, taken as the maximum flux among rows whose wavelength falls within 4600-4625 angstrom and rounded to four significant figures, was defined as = 50.63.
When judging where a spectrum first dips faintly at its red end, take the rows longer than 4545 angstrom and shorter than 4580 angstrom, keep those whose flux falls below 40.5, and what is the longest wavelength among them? 4553.5 angstrom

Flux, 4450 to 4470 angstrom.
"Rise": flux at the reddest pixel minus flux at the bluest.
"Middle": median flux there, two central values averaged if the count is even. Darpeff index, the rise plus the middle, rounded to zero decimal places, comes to 30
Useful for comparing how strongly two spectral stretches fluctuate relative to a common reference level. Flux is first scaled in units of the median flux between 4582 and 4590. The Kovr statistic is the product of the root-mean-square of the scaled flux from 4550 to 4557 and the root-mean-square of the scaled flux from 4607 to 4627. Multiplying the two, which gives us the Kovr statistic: 1.04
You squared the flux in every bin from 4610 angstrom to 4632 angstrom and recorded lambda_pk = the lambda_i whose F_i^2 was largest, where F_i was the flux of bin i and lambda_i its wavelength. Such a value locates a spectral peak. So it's 4611.0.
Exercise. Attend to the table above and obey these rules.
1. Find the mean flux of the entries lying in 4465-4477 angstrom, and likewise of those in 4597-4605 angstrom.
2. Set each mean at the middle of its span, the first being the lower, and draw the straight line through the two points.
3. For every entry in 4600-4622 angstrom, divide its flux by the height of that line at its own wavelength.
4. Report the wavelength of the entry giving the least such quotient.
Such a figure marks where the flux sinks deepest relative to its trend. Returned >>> 4603.5 angstrom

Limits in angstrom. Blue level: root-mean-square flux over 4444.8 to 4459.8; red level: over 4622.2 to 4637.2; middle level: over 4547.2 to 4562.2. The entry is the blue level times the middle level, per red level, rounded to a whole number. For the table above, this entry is 33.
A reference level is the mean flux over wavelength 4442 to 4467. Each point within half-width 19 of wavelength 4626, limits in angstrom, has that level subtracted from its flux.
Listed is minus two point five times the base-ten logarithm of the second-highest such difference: -2.9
